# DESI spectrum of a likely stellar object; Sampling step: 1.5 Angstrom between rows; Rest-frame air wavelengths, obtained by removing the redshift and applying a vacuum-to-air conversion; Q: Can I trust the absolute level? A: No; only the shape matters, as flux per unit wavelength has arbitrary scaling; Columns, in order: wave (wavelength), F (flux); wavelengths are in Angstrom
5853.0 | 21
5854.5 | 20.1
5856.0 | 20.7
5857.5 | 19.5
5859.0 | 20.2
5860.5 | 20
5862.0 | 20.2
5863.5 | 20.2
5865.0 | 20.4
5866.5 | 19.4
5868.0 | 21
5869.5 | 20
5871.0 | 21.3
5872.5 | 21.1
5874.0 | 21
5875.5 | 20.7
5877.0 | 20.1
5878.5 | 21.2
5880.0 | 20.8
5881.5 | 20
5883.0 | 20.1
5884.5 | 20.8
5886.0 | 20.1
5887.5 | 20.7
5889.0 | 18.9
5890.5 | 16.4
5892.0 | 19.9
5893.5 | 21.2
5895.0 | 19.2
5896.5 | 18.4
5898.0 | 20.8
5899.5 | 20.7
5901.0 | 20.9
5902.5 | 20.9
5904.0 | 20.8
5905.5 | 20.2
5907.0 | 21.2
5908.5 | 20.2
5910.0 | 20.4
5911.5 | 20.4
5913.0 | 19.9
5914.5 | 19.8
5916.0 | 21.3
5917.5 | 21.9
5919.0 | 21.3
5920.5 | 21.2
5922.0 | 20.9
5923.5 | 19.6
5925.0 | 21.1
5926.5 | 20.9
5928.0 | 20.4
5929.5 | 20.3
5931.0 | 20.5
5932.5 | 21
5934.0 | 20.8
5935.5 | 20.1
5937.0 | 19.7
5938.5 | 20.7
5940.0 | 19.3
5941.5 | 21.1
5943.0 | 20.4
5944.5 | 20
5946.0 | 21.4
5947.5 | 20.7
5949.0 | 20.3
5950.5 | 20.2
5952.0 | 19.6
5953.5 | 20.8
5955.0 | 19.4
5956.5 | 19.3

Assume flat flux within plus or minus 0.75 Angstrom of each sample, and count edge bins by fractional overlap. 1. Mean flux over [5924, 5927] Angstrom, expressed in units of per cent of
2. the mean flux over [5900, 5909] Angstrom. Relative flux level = 101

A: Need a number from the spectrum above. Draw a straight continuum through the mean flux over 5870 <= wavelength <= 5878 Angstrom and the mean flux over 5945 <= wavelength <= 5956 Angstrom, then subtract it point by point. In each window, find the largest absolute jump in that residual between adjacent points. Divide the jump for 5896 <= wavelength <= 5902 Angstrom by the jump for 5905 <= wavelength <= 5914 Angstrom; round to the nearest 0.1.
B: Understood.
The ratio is 2.4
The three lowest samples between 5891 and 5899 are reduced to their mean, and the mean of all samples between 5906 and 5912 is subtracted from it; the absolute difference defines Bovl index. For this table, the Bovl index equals 1.4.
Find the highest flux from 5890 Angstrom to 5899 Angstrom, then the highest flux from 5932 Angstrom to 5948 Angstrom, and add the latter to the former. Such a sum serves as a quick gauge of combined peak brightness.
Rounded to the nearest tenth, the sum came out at 42.6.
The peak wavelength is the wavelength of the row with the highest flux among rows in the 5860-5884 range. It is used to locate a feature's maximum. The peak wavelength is 5871.0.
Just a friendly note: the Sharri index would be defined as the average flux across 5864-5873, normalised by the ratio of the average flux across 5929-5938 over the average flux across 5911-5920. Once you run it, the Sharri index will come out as 20.9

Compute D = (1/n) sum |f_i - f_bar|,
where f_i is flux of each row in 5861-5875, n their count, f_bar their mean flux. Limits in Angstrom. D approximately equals 0.52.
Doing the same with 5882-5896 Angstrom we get 1.02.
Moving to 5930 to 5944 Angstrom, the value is 0.47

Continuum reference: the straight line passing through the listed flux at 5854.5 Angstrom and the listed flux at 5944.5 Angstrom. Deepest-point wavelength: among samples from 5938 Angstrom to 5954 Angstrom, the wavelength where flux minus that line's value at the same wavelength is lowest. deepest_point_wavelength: 5940.0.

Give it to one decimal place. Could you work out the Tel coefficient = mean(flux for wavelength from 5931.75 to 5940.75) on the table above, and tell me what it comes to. 20.3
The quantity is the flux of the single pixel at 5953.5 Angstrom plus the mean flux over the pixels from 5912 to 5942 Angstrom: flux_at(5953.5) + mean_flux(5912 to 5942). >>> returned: 41.4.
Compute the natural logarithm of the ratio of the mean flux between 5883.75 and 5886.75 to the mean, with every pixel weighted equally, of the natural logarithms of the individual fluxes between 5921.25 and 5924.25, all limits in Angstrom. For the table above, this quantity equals 1.92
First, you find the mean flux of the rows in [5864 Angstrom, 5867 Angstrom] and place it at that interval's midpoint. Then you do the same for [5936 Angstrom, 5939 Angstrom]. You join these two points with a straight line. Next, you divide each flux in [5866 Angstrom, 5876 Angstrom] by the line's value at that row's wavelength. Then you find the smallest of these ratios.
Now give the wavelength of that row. 5866.5 Angstrom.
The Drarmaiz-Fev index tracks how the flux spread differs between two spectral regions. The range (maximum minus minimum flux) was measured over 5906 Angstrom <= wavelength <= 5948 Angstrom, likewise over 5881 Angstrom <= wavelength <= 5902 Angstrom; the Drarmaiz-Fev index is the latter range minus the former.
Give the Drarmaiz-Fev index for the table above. 2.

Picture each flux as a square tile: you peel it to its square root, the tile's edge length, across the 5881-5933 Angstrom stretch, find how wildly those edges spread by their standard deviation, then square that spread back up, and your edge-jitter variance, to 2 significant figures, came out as 0.013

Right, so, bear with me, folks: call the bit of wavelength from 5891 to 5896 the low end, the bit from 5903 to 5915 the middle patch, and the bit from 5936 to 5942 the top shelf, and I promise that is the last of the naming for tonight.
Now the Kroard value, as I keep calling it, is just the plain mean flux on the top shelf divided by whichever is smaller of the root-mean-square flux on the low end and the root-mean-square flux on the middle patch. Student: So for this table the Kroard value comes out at 1.00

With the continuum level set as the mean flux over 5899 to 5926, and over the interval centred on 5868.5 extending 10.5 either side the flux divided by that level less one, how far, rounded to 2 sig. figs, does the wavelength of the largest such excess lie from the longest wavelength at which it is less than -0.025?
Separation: 6.0 Angstrom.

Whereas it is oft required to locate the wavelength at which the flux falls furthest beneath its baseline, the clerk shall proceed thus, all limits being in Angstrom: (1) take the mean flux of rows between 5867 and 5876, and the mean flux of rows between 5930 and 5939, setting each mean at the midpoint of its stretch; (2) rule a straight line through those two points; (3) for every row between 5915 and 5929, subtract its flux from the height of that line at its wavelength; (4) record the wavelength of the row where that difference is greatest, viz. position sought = 5923.5 Angstrom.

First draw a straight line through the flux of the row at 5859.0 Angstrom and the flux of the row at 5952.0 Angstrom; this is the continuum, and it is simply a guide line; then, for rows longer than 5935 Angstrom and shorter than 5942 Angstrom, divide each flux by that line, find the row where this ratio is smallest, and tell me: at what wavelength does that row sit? 5940.0 Angstrom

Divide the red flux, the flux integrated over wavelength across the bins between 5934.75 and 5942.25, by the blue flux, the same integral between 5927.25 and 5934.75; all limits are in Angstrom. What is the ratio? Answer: 0.98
